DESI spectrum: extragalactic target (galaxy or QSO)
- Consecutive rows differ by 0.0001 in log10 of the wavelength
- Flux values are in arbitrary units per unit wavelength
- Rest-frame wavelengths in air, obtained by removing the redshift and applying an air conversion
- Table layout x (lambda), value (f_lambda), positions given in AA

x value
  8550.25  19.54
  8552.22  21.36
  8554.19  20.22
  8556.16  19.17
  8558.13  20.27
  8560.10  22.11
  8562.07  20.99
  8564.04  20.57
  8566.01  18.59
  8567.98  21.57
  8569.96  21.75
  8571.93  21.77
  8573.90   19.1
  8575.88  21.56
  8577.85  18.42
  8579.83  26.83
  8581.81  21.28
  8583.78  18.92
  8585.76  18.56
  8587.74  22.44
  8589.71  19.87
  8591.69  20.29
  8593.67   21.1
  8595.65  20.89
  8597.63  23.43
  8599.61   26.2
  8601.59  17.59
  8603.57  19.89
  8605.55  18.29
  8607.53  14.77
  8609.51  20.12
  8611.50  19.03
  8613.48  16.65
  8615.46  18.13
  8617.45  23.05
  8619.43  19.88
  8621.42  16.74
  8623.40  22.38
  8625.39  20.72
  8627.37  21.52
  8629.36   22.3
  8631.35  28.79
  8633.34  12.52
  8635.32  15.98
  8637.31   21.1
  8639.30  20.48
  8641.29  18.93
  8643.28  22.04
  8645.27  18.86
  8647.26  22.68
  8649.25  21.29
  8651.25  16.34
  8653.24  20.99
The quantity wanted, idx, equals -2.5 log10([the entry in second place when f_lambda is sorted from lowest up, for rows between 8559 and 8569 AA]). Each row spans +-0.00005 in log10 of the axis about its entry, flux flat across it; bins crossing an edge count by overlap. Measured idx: -3.28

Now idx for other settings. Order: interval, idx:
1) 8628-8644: -3.01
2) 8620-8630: -3.29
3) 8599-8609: -3.11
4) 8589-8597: -3.27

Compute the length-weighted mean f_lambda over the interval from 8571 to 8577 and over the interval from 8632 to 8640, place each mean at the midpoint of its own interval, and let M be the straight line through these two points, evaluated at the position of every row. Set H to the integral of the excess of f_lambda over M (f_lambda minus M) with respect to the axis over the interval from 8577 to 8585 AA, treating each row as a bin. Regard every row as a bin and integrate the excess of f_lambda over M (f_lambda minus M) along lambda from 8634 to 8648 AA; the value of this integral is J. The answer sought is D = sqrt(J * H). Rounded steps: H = 7.2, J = 30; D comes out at 15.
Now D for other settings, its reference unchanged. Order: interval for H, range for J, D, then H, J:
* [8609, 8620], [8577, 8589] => 7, 5.9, 9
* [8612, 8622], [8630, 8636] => 4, 2.1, 8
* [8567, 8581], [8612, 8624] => 9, 11.3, 8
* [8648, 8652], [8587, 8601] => 15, 7.8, 29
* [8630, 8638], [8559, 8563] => 3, 13.3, 1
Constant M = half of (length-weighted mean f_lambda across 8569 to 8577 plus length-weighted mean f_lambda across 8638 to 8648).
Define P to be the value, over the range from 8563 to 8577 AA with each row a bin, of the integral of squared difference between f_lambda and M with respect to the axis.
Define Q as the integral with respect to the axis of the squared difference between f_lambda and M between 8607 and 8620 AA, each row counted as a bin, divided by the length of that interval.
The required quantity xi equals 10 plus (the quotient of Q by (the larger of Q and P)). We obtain 10.4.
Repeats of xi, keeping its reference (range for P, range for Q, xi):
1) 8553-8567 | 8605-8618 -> 10.6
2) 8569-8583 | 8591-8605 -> 10.1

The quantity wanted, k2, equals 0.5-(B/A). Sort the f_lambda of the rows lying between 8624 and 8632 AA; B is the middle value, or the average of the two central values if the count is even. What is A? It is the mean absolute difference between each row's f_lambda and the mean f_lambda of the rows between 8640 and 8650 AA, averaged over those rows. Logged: -14.2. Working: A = 1.5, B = 21.9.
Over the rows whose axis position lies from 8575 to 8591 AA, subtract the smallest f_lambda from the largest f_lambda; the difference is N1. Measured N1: 8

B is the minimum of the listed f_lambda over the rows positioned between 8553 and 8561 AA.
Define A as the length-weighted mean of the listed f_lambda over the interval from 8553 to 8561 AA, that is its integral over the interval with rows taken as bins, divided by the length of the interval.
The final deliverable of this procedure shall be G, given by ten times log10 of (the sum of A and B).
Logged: 16.0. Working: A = 20.4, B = 19.17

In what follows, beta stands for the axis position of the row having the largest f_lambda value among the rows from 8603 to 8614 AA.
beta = 8609.51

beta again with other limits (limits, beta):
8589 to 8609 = 8599.61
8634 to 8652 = 8647.26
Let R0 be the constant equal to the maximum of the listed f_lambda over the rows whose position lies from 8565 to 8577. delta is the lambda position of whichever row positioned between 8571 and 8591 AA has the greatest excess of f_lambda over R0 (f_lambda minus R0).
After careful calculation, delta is 8579.83 AA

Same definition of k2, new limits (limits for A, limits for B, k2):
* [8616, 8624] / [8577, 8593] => -8.6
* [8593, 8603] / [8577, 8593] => -7.9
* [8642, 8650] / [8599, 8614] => -15.3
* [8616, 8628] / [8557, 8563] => -12.6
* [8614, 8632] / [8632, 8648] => -7.9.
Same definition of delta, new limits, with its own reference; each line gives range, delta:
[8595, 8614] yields 8599.61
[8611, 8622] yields 8617.45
